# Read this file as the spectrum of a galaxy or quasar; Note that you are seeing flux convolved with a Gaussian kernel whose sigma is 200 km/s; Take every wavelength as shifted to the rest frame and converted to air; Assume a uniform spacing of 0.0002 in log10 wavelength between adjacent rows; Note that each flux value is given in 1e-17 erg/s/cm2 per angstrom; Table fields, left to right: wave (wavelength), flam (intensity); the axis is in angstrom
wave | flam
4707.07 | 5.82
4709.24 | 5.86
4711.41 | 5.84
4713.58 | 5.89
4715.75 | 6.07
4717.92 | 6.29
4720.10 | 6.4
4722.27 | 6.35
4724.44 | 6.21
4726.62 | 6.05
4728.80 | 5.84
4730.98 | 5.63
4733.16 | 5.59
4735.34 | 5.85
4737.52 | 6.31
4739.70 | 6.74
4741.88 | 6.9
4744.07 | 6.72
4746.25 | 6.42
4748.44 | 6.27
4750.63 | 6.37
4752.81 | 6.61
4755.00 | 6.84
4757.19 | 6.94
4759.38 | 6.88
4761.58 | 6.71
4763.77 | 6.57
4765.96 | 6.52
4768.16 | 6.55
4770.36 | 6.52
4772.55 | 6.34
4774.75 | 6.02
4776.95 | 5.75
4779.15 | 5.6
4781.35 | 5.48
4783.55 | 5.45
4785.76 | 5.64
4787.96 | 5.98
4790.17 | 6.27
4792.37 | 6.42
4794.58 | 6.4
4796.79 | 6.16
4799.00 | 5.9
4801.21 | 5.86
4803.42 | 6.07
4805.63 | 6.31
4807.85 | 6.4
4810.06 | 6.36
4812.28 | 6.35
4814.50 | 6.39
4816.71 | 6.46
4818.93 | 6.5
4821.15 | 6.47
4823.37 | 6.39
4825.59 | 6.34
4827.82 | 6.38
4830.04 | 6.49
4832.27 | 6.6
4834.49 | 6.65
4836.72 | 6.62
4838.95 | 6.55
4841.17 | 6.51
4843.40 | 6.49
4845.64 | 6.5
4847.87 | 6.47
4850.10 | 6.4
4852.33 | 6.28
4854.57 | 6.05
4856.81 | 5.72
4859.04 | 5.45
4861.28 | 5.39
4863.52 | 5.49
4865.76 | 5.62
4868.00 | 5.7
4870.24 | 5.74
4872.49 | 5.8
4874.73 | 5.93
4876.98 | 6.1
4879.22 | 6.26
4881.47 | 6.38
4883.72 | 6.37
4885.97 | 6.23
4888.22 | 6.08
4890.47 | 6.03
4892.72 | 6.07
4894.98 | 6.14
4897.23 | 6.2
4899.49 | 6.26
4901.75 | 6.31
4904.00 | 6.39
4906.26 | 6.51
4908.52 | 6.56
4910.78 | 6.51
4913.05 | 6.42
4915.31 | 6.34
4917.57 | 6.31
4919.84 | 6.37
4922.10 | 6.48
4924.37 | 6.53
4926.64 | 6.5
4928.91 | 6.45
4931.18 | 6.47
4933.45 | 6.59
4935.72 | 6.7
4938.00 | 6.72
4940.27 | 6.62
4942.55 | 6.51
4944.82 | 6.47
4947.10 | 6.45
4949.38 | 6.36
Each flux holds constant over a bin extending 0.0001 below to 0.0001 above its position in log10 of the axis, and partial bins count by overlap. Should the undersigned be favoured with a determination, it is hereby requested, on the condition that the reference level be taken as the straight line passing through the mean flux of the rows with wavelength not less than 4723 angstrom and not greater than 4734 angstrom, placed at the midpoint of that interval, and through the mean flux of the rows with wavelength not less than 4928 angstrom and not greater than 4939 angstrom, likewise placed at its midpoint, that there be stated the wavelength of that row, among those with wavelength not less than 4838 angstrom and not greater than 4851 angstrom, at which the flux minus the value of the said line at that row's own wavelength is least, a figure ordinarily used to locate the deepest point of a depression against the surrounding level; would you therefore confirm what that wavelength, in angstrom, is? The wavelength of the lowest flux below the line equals 4850.10 angstrom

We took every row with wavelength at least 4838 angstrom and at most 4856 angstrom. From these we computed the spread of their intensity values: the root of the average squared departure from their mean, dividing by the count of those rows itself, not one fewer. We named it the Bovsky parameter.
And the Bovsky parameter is 0.16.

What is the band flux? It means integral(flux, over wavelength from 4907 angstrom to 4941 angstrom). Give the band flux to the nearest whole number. 221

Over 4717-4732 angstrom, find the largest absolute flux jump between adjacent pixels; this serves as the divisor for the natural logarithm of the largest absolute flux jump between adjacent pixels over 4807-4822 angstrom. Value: -13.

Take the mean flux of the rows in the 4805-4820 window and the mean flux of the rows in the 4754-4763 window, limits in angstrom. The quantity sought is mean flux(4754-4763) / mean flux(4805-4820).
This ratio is 1.07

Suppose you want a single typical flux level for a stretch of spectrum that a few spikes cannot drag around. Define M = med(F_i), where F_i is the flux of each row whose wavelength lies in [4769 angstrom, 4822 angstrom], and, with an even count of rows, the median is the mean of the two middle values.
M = 6.29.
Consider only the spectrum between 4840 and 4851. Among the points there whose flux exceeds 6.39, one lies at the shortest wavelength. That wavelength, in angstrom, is 4841.17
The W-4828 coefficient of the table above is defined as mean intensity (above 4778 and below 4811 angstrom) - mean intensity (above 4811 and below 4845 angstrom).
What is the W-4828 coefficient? -0.46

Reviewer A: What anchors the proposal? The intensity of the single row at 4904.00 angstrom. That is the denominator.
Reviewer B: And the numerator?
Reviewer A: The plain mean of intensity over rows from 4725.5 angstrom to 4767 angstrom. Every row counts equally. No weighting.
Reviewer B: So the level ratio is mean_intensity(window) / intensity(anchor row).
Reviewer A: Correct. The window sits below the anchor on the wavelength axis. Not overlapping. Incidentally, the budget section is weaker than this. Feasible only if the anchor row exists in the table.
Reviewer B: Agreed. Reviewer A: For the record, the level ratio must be 1.00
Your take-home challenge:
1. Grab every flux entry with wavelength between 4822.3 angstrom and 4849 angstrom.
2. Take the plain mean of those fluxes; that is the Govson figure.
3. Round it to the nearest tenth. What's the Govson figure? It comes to 6.5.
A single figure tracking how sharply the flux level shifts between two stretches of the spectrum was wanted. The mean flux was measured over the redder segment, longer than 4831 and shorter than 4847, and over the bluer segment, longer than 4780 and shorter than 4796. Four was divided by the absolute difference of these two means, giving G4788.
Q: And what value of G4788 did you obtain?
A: 7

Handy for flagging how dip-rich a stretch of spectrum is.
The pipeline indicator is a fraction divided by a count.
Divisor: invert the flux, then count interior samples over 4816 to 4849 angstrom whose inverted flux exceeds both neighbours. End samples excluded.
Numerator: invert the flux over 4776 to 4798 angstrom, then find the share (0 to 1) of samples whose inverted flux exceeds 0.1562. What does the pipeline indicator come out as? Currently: 0.45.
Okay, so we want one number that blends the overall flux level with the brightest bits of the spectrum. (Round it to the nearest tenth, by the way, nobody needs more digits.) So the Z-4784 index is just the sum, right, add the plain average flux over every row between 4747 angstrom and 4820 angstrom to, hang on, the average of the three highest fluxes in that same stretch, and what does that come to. 13.2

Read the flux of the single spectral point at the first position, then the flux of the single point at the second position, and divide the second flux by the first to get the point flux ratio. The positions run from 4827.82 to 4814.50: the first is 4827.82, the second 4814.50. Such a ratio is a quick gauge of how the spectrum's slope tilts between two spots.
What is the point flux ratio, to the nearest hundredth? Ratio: 1.00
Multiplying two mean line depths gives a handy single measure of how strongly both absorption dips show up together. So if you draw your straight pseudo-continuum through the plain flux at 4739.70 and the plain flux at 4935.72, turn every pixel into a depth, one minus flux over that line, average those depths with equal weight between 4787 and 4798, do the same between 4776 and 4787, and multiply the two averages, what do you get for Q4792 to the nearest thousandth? 0.012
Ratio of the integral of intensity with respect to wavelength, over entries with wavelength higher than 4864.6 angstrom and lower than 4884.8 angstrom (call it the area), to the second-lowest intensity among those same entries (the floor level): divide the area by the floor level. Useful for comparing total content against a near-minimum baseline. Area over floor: 21.2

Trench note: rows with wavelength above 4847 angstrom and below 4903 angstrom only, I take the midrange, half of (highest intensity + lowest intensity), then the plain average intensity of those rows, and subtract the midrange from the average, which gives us 0.089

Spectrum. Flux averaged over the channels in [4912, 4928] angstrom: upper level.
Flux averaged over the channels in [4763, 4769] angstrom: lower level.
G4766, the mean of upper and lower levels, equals 6.48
